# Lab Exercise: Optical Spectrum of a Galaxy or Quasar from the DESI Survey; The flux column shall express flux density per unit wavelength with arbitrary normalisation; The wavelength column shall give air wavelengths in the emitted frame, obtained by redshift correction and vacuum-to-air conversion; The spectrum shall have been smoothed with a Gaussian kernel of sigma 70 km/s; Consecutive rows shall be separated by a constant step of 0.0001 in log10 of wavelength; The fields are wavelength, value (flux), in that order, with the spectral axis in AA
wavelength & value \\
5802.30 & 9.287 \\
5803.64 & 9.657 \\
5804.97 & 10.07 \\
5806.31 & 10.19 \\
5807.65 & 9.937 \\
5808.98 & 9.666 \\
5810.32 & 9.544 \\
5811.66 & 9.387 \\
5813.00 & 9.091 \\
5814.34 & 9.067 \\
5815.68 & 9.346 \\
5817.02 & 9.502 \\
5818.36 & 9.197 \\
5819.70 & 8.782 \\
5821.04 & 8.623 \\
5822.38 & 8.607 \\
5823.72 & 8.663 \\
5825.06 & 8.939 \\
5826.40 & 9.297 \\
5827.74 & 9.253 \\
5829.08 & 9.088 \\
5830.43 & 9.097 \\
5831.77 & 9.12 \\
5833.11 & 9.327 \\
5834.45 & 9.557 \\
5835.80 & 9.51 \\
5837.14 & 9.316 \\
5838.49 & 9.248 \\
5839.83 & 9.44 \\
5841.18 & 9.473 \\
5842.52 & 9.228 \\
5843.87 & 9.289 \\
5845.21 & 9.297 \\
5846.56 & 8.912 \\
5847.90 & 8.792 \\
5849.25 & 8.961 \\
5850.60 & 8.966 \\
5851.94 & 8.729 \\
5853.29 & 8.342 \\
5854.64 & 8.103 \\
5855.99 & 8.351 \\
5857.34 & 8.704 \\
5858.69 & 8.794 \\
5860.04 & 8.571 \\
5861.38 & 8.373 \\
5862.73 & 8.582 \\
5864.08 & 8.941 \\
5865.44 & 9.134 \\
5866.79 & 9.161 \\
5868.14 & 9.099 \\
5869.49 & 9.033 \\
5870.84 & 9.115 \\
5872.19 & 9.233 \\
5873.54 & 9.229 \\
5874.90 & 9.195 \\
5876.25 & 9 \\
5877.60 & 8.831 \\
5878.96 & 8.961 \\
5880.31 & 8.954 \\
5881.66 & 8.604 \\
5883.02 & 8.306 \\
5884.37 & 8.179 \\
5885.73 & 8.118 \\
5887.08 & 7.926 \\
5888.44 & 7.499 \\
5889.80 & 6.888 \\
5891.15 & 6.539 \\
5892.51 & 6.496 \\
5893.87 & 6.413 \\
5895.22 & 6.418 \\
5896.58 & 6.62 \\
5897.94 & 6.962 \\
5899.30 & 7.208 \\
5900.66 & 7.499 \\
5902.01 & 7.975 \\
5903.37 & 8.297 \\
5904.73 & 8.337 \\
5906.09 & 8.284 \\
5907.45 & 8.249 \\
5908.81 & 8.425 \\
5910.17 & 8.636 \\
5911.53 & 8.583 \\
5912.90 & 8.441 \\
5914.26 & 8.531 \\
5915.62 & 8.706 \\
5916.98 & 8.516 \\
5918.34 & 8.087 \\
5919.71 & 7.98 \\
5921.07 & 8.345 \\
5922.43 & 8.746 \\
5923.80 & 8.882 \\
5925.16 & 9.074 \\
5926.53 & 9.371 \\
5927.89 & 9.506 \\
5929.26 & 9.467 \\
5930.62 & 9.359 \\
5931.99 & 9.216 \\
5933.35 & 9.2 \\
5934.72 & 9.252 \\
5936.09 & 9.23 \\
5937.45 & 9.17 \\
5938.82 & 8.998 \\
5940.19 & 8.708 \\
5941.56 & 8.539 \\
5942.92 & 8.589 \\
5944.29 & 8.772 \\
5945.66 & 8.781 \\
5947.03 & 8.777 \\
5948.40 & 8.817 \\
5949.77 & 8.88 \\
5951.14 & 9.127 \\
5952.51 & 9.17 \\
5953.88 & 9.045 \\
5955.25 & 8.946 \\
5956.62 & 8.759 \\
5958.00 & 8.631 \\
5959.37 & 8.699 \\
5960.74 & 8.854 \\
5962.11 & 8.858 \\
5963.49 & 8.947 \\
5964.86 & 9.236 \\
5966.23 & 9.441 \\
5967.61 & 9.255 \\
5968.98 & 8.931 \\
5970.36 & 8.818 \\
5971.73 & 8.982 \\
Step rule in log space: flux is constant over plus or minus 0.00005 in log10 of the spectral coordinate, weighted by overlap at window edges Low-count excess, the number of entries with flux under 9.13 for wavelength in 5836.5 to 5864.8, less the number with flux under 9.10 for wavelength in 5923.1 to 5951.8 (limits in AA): 3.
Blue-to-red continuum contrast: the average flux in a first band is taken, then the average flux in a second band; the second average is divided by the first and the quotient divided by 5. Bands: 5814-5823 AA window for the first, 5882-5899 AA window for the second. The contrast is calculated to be 0.160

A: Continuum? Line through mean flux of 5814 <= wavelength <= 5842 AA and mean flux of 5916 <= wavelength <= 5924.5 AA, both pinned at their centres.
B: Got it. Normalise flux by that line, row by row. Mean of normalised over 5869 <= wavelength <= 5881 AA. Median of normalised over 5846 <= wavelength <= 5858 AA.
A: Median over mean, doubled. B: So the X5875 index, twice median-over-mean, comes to 1.89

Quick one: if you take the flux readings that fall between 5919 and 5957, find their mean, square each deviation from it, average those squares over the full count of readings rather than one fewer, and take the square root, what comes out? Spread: 0.34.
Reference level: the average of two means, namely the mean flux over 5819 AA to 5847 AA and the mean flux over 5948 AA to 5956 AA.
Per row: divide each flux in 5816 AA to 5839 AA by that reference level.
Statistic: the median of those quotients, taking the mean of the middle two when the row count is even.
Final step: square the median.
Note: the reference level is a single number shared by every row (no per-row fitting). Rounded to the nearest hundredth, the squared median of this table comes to 1.03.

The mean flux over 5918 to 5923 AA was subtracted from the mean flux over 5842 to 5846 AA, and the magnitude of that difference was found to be 1.0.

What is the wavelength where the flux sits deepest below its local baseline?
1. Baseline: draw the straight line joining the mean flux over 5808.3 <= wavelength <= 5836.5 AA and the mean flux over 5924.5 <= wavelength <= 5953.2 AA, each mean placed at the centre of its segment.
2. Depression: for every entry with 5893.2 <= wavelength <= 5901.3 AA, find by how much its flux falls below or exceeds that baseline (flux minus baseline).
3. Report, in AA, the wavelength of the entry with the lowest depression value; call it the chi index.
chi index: 5893.87 AA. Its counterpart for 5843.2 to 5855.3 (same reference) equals 5854.64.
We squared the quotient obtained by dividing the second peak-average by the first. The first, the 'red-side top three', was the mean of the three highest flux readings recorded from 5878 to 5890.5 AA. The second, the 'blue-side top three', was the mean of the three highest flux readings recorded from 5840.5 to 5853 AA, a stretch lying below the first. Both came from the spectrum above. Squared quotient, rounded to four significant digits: 1.120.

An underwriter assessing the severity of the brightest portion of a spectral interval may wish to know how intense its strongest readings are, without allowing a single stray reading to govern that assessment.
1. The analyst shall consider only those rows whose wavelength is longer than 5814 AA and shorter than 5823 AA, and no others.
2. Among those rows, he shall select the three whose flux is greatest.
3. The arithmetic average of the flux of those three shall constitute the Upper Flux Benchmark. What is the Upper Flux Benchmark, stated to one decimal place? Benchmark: 9.3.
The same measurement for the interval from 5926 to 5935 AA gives 9.4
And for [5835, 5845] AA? 9.5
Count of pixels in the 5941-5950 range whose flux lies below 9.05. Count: 7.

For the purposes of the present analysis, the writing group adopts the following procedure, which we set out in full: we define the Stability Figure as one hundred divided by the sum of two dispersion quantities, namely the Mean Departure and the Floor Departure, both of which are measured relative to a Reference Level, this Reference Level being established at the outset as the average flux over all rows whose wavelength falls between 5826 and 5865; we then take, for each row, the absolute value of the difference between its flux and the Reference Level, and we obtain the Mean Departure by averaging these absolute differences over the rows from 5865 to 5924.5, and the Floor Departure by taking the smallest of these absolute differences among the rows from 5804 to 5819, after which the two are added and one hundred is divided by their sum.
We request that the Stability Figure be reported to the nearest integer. 110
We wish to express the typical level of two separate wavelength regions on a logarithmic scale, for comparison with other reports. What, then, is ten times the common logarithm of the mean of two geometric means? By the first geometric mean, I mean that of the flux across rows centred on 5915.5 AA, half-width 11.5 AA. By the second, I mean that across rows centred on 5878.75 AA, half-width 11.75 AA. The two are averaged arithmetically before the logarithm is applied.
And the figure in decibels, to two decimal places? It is 9.32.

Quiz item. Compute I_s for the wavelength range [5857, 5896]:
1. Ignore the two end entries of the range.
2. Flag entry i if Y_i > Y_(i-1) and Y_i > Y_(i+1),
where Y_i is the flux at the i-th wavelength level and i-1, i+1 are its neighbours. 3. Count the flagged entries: 4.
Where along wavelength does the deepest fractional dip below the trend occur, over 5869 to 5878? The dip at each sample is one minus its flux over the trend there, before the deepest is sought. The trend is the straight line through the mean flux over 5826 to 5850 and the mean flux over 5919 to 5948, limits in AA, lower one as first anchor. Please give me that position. 5877.60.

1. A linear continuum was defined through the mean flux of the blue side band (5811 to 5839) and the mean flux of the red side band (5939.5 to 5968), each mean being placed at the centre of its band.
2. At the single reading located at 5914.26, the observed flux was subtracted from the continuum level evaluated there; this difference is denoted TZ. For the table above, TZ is 0.4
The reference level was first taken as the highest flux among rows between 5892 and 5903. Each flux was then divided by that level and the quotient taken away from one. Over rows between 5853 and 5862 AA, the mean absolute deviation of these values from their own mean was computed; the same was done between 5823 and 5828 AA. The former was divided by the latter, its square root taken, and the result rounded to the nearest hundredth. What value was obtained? 0.91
